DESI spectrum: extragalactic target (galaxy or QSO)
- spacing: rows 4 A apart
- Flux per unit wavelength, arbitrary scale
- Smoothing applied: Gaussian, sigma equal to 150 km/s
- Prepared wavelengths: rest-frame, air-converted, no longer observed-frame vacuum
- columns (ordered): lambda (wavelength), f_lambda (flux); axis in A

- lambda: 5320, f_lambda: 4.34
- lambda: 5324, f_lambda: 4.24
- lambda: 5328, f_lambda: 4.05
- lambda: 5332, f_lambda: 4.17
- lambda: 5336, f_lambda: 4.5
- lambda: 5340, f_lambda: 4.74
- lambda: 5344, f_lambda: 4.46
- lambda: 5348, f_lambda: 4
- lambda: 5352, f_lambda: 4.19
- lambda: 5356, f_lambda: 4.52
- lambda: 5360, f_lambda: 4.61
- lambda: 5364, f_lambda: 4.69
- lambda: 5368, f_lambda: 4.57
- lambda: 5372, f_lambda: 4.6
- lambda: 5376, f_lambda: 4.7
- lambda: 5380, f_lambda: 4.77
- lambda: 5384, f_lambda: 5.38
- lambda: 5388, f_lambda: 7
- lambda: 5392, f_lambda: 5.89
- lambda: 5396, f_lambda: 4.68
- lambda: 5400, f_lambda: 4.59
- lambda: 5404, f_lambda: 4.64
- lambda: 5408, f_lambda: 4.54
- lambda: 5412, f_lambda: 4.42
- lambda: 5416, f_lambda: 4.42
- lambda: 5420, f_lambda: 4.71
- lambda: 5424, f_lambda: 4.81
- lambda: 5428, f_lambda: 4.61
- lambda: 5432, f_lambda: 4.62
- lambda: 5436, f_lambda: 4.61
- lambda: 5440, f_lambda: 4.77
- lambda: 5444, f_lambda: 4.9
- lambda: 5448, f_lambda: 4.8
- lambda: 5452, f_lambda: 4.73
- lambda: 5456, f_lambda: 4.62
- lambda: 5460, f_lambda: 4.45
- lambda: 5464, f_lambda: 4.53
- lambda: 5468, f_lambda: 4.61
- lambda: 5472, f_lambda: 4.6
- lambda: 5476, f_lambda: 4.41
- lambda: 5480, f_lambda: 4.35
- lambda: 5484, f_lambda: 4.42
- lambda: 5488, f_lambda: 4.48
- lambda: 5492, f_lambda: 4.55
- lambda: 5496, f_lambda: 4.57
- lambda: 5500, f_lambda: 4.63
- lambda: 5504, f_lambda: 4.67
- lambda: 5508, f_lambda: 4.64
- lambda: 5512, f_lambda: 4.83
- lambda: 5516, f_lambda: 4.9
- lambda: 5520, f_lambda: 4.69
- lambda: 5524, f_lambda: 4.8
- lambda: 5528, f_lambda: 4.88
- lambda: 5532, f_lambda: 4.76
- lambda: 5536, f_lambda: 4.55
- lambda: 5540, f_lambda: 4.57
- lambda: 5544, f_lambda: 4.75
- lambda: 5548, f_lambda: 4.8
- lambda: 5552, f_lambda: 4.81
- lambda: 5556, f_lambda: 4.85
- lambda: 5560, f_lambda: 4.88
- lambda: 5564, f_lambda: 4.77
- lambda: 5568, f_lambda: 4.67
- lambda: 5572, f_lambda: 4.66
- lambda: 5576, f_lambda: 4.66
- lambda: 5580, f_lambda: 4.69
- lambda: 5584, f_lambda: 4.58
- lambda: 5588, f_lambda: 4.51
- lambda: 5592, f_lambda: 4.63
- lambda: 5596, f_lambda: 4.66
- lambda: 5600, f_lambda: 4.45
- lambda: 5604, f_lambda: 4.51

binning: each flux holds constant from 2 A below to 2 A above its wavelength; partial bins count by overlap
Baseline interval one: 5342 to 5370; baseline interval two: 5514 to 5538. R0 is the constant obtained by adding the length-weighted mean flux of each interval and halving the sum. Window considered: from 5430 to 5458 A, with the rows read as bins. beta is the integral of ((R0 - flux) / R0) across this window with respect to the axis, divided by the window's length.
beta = -0.03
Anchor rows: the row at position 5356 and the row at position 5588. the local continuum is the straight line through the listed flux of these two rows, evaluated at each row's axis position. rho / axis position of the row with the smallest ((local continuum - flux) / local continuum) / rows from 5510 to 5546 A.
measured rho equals 5516 A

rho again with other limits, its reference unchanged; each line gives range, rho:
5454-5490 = 5456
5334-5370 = 5340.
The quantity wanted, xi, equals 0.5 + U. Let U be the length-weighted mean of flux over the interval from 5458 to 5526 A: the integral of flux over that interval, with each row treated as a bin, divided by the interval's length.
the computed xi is 5.10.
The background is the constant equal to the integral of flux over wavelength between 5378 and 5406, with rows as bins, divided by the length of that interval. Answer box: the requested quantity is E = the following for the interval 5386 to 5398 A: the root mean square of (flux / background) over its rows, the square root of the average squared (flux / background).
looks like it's 1.124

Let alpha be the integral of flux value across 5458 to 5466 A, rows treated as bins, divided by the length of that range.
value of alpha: 4.5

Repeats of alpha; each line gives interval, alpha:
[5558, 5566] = 4.8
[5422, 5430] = 4.7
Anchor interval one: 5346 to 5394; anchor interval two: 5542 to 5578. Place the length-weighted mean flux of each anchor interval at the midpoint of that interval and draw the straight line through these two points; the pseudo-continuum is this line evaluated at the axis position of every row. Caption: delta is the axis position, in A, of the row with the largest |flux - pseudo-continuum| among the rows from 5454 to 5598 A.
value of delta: 5480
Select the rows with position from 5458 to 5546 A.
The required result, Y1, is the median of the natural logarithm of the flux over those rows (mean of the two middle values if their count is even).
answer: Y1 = 1.53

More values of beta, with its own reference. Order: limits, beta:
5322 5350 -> 0.06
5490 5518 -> -0.02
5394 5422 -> 0.01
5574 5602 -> 0.00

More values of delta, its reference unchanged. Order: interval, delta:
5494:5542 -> 5496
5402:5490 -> 5480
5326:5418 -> 5388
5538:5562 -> 5540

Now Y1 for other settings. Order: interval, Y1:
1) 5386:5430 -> 1.53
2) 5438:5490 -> 1.53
